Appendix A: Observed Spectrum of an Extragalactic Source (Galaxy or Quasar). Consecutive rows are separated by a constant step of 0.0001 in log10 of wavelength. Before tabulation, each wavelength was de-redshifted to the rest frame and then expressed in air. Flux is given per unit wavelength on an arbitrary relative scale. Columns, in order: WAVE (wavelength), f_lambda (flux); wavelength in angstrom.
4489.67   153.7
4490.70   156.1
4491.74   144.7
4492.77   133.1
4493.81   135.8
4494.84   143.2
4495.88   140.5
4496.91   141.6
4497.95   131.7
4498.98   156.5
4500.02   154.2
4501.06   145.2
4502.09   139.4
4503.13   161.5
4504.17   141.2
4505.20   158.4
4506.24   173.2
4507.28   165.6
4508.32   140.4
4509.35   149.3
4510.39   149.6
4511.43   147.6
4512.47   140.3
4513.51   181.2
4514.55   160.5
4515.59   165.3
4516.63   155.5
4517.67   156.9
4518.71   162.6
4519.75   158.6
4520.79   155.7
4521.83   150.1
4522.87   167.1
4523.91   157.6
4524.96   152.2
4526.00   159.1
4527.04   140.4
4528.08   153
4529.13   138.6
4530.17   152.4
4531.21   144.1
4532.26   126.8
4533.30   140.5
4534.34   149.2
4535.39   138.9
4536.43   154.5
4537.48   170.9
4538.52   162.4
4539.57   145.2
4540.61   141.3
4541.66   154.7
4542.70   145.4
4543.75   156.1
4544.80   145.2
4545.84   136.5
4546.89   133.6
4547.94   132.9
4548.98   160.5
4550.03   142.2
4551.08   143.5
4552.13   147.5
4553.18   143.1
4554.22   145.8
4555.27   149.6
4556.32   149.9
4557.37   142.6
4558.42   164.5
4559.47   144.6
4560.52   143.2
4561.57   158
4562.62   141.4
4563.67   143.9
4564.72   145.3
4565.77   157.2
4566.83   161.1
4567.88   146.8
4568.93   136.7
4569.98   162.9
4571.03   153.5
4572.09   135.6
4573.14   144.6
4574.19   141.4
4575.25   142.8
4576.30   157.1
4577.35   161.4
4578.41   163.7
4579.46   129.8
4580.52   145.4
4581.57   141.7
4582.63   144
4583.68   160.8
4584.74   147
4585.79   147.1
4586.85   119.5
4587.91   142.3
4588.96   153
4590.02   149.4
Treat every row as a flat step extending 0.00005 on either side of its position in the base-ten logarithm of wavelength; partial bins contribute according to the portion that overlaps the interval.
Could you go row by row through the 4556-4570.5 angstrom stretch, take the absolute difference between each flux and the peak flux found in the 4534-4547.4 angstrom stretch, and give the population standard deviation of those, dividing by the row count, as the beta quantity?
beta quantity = 8.7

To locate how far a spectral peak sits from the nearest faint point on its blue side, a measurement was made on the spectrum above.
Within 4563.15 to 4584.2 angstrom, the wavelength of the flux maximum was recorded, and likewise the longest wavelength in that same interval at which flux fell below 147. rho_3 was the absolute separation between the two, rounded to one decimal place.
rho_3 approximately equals 4.2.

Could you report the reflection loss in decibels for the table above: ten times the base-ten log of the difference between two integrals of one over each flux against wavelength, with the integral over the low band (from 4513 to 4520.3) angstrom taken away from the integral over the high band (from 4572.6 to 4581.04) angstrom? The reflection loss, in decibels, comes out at -19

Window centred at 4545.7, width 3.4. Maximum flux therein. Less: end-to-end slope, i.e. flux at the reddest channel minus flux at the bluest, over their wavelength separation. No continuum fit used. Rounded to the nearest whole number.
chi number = 151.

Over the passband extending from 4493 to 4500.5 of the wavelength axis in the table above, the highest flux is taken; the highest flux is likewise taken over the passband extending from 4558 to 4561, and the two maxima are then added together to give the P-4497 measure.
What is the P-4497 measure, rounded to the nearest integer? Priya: 321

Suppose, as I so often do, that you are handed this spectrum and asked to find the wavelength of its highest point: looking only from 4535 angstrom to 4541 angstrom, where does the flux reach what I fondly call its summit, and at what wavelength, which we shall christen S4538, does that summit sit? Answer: 4537.48 angstrom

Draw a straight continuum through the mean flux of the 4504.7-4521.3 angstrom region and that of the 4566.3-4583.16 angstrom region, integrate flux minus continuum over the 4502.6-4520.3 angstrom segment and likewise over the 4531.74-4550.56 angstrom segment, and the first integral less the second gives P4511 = 111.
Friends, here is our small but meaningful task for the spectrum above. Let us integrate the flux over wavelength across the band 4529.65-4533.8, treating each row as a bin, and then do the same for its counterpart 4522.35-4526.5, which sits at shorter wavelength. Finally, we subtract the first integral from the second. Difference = 74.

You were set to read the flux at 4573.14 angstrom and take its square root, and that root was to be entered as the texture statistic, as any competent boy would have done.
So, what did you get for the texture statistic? 12.0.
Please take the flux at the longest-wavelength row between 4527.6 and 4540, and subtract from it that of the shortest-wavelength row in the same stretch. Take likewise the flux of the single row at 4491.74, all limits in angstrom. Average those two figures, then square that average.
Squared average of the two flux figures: 4685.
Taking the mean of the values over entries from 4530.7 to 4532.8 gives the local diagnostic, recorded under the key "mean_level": 135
